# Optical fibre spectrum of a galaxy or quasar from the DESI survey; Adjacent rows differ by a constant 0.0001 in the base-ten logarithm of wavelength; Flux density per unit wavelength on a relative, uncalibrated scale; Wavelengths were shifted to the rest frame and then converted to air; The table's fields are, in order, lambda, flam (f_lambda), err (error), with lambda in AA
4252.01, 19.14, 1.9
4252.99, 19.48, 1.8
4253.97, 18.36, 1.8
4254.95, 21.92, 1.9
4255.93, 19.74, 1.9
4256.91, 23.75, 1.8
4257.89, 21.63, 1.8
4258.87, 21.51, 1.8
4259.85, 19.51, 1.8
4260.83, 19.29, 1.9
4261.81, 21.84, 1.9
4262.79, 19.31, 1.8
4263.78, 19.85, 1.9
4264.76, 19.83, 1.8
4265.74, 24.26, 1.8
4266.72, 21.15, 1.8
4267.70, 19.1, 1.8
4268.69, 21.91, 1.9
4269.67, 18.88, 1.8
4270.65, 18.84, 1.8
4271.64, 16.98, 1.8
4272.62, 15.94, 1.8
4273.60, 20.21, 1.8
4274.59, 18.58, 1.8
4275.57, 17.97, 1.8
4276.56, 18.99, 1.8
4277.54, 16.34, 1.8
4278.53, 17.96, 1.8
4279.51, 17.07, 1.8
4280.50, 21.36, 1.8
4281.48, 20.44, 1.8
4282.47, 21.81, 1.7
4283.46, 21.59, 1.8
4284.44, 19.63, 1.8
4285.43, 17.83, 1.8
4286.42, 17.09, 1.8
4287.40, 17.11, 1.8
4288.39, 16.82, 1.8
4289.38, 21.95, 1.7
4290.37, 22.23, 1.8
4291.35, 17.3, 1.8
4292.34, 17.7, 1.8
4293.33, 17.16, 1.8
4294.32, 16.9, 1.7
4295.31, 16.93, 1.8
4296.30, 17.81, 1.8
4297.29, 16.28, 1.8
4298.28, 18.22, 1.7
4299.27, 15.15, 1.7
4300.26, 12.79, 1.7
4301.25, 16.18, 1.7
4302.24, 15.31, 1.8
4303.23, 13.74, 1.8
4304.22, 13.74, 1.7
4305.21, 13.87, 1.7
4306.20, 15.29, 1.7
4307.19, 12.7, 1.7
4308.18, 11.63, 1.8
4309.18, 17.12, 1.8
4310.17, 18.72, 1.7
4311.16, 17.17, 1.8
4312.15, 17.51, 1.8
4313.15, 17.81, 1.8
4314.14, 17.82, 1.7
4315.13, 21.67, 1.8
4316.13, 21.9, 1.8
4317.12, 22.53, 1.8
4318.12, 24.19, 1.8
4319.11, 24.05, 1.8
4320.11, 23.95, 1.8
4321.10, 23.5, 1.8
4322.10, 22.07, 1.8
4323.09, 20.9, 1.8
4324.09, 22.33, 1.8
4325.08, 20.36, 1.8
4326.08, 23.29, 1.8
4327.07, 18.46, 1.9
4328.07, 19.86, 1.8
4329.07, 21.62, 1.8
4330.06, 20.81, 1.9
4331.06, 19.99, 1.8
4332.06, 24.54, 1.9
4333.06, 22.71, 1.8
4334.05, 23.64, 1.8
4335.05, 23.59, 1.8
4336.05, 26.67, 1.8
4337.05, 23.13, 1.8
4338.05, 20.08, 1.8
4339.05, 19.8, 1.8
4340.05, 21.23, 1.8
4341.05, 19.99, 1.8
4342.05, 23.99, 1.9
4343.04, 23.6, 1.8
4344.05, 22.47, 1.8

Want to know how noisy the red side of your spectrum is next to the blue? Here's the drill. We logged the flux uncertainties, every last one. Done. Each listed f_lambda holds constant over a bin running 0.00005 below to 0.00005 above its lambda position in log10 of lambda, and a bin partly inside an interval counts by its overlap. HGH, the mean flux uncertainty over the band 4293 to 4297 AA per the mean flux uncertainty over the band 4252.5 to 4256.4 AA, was 0.959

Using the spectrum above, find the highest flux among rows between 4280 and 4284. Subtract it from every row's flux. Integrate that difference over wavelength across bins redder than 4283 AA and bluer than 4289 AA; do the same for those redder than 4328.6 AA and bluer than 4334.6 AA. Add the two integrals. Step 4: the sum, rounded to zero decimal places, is -18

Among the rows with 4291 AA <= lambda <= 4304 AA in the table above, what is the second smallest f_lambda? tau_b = 13.74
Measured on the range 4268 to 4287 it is 16.34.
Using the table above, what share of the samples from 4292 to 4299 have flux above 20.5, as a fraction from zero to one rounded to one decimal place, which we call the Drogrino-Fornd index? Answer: 0.0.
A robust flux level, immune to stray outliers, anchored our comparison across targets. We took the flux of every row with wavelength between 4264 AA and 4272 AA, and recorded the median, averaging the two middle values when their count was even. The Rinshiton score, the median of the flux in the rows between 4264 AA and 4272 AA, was 19.5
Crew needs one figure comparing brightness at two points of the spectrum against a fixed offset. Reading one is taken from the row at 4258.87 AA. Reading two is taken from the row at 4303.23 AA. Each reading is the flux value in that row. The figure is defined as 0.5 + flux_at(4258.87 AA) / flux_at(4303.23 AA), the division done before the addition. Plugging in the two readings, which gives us 2.07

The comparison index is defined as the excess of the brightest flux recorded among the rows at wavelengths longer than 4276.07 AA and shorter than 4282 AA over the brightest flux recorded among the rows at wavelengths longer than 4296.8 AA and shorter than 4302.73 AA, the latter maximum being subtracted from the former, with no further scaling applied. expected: 3.1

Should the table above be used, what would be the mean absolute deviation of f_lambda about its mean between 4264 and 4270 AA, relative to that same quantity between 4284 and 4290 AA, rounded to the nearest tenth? 1.0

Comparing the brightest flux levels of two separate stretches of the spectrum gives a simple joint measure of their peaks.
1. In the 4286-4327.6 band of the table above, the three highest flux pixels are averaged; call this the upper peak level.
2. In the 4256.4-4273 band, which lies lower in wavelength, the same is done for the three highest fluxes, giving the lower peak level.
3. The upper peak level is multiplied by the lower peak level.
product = 561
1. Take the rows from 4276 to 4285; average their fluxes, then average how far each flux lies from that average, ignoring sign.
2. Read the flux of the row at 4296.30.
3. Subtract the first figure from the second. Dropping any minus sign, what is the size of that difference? 16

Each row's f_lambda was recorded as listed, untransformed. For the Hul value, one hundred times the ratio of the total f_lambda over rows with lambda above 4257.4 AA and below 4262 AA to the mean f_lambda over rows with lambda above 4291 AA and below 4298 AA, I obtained 605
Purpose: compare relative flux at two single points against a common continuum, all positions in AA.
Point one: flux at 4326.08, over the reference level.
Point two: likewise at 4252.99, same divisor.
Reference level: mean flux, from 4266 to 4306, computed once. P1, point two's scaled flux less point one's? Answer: -0.2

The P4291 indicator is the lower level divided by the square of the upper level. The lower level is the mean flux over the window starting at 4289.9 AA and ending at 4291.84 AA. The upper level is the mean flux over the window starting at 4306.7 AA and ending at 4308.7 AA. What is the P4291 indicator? 0.13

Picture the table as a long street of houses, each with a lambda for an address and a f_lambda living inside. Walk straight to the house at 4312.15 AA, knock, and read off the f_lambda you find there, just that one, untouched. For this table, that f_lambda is 17.51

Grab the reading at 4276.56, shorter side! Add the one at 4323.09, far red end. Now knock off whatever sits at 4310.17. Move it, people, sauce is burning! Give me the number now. 21.2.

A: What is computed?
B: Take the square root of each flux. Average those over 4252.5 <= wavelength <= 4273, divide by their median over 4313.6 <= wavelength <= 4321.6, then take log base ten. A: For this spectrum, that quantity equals -0.03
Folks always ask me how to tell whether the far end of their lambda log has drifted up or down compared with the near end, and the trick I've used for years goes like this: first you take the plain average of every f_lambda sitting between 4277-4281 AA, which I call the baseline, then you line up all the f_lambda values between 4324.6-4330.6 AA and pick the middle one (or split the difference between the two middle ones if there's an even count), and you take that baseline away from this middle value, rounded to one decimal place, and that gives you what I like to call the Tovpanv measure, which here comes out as 2.4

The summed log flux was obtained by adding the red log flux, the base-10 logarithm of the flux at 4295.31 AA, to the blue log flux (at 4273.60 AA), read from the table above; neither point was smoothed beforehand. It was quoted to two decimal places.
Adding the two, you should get 2.53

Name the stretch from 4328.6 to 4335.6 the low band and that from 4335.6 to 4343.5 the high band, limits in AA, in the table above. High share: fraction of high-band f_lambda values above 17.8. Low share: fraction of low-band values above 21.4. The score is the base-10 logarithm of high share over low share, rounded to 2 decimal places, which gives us 0.15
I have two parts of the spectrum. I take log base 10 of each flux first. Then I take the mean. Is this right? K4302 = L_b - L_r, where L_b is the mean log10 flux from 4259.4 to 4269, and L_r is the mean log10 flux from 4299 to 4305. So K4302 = 0.153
